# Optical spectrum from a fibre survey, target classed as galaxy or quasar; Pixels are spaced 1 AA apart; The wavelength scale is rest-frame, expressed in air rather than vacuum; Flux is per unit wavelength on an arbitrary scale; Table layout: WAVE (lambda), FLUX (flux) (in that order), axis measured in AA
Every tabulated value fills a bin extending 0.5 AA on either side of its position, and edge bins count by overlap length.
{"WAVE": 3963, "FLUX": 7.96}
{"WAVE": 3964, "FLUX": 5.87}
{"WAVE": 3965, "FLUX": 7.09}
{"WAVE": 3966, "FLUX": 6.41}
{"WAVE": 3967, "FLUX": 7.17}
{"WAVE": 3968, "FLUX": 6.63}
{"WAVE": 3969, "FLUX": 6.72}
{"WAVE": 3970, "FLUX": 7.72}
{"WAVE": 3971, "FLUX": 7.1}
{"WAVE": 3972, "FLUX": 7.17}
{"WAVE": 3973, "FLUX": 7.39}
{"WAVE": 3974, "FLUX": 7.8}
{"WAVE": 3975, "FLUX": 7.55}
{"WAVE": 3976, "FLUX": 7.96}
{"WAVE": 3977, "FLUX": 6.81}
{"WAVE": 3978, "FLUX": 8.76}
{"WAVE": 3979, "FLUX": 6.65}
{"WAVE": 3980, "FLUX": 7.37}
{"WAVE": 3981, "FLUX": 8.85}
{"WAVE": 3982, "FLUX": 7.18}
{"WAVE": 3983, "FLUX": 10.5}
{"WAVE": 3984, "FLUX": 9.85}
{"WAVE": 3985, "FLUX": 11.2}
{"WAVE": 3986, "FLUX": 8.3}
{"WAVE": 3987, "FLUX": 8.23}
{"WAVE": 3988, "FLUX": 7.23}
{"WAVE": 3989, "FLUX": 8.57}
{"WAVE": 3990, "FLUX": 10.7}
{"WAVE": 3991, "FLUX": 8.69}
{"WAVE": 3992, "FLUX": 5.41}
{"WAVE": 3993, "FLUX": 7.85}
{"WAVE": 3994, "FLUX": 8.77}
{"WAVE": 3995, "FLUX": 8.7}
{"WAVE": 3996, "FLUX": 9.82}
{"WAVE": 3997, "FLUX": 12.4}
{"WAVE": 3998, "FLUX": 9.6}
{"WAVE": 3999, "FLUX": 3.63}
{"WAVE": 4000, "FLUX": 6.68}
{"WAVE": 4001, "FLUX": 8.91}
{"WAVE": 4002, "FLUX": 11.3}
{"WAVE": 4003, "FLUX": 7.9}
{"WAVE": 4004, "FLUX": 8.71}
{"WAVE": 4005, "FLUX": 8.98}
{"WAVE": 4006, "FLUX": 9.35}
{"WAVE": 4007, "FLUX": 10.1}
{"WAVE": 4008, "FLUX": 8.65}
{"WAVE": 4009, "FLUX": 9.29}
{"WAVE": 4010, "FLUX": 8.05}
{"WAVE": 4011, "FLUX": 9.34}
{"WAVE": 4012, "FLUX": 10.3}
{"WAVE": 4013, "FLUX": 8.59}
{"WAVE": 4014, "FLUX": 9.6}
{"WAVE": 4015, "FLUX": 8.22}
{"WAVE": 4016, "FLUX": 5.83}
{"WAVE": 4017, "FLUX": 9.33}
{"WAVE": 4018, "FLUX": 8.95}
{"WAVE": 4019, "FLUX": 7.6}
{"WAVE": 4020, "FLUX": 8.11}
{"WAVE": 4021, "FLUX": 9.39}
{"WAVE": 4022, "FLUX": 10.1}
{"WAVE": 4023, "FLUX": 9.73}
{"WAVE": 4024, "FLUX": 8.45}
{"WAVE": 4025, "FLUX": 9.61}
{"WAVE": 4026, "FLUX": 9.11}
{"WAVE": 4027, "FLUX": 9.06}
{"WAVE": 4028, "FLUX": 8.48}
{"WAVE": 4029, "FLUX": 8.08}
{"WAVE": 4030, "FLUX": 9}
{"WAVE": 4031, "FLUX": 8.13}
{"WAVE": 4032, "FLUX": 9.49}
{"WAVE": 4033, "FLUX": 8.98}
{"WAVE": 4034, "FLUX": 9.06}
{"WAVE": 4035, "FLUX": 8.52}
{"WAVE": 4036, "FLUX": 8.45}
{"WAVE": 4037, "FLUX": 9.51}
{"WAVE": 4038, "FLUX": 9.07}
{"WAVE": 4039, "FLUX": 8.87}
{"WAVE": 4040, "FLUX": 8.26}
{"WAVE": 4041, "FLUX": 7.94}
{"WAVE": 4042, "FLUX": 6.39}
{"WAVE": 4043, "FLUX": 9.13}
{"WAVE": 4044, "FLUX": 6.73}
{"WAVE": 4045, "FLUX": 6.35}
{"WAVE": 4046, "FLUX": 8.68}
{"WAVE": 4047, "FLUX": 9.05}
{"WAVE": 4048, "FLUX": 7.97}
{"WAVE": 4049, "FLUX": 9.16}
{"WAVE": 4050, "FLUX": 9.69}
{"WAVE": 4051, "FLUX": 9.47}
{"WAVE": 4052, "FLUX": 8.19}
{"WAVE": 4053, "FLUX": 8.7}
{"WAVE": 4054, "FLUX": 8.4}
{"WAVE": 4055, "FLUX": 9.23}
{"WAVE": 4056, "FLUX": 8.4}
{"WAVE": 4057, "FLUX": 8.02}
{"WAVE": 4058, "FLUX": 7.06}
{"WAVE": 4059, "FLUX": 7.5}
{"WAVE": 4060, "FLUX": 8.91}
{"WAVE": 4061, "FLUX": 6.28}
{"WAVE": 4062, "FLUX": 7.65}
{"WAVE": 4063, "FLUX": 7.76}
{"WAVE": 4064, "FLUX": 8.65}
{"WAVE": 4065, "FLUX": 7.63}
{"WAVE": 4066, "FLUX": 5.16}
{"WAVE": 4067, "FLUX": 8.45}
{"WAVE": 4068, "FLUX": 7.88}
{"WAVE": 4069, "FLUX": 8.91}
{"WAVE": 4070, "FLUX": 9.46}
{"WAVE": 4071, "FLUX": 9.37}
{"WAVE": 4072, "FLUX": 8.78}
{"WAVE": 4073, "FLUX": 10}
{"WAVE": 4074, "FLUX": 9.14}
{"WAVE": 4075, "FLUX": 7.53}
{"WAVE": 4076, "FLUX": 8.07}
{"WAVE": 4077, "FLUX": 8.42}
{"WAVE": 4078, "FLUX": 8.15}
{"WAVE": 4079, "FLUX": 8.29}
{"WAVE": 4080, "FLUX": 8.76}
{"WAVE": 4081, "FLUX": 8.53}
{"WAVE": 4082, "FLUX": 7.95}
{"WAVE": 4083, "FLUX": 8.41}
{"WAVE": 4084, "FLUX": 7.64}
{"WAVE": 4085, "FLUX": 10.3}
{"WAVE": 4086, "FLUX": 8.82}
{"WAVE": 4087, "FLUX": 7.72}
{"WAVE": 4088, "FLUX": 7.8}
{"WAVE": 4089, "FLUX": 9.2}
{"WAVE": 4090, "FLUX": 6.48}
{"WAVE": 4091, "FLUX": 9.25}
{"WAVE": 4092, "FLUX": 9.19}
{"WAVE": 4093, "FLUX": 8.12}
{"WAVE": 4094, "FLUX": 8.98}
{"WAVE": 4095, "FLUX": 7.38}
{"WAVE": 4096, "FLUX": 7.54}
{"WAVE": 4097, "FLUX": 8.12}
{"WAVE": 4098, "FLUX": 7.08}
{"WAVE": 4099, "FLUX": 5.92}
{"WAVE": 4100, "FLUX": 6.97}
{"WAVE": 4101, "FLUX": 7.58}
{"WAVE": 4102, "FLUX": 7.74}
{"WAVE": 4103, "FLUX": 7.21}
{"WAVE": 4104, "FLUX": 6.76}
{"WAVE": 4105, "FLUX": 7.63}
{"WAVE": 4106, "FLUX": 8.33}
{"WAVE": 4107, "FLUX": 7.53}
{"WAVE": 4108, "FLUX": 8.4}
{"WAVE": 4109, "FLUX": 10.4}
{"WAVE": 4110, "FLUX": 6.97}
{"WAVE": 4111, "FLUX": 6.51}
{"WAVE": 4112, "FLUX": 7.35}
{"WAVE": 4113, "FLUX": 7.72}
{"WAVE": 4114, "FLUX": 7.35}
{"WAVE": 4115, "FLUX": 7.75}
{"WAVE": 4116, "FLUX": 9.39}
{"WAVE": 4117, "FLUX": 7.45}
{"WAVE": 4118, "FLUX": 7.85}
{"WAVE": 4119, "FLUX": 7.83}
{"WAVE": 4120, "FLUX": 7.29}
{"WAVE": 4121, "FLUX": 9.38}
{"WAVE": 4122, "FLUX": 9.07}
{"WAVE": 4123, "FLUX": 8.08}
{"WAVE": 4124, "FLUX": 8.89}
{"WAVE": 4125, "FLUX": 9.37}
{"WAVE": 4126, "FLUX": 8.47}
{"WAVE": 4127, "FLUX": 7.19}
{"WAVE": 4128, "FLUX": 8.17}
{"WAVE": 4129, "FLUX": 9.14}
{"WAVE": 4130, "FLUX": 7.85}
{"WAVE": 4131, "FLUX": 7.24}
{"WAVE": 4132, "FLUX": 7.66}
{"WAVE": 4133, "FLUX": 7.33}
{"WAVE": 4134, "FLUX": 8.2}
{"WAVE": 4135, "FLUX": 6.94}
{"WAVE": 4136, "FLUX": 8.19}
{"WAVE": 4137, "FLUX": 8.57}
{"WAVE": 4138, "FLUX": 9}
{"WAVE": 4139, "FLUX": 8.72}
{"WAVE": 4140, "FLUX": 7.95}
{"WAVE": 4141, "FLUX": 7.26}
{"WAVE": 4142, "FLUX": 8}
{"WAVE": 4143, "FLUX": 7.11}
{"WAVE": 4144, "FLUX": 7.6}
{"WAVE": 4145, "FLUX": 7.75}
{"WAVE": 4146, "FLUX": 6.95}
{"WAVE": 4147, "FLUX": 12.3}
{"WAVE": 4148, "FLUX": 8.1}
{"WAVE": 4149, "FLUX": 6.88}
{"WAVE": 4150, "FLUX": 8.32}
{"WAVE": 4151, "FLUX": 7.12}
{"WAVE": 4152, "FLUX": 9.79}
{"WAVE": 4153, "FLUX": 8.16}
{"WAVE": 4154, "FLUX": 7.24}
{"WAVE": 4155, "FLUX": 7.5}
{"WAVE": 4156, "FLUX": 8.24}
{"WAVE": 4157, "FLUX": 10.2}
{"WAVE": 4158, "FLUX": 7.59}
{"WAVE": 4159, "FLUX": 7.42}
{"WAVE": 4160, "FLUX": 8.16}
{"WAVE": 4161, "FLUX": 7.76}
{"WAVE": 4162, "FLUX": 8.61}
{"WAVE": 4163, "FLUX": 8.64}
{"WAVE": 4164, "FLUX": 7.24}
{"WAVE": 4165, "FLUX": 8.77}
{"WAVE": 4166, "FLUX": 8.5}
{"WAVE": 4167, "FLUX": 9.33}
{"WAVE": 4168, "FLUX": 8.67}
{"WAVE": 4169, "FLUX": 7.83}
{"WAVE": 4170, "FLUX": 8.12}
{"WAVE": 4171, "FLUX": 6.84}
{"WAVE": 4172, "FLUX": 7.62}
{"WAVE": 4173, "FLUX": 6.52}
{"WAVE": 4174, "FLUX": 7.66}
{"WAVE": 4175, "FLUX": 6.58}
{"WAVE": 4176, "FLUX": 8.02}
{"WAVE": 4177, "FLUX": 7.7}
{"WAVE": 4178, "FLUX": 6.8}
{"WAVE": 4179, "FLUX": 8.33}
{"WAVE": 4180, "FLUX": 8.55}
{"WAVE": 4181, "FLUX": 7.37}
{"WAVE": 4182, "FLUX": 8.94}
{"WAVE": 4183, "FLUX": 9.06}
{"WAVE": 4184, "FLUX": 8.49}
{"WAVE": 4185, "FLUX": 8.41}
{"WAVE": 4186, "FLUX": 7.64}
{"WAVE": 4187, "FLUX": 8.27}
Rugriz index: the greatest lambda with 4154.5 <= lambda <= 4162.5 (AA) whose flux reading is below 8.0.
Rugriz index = 4161 AA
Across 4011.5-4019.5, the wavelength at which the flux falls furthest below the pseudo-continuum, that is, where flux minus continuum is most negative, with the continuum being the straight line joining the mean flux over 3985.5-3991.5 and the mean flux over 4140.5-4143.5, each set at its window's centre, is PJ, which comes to 4016 AA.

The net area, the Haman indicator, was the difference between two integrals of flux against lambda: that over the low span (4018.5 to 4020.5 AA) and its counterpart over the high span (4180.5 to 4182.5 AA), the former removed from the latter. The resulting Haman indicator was 0.6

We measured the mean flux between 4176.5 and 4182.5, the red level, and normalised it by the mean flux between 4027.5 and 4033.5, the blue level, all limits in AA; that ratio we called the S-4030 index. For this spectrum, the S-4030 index 0.91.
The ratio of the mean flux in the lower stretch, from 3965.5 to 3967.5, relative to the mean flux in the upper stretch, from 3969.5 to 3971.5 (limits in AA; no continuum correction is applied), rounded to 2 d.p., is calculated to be 0.92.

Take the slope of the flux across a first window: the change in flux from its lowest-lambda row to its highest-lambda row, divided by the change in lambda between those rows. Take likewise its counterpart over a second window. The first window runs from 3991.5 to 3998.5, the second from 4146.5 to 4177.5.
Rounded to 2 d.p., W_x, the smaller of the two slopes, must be -0.15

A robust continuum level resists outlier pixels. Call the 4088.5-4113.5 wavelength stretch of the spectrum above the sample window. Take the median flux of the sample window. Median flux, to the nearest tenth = 7.6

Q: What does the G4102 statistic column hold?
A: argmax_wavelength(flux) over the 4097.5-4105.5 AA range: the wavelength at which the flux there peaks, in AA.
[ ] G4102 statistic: 4102 AA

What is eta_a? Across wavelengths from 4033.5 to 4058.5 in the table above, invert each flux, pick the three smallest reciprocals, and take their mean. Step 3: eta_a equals 0.105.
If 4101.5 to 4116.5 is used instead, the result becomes 0.107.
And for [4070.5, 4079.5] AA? 0.105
